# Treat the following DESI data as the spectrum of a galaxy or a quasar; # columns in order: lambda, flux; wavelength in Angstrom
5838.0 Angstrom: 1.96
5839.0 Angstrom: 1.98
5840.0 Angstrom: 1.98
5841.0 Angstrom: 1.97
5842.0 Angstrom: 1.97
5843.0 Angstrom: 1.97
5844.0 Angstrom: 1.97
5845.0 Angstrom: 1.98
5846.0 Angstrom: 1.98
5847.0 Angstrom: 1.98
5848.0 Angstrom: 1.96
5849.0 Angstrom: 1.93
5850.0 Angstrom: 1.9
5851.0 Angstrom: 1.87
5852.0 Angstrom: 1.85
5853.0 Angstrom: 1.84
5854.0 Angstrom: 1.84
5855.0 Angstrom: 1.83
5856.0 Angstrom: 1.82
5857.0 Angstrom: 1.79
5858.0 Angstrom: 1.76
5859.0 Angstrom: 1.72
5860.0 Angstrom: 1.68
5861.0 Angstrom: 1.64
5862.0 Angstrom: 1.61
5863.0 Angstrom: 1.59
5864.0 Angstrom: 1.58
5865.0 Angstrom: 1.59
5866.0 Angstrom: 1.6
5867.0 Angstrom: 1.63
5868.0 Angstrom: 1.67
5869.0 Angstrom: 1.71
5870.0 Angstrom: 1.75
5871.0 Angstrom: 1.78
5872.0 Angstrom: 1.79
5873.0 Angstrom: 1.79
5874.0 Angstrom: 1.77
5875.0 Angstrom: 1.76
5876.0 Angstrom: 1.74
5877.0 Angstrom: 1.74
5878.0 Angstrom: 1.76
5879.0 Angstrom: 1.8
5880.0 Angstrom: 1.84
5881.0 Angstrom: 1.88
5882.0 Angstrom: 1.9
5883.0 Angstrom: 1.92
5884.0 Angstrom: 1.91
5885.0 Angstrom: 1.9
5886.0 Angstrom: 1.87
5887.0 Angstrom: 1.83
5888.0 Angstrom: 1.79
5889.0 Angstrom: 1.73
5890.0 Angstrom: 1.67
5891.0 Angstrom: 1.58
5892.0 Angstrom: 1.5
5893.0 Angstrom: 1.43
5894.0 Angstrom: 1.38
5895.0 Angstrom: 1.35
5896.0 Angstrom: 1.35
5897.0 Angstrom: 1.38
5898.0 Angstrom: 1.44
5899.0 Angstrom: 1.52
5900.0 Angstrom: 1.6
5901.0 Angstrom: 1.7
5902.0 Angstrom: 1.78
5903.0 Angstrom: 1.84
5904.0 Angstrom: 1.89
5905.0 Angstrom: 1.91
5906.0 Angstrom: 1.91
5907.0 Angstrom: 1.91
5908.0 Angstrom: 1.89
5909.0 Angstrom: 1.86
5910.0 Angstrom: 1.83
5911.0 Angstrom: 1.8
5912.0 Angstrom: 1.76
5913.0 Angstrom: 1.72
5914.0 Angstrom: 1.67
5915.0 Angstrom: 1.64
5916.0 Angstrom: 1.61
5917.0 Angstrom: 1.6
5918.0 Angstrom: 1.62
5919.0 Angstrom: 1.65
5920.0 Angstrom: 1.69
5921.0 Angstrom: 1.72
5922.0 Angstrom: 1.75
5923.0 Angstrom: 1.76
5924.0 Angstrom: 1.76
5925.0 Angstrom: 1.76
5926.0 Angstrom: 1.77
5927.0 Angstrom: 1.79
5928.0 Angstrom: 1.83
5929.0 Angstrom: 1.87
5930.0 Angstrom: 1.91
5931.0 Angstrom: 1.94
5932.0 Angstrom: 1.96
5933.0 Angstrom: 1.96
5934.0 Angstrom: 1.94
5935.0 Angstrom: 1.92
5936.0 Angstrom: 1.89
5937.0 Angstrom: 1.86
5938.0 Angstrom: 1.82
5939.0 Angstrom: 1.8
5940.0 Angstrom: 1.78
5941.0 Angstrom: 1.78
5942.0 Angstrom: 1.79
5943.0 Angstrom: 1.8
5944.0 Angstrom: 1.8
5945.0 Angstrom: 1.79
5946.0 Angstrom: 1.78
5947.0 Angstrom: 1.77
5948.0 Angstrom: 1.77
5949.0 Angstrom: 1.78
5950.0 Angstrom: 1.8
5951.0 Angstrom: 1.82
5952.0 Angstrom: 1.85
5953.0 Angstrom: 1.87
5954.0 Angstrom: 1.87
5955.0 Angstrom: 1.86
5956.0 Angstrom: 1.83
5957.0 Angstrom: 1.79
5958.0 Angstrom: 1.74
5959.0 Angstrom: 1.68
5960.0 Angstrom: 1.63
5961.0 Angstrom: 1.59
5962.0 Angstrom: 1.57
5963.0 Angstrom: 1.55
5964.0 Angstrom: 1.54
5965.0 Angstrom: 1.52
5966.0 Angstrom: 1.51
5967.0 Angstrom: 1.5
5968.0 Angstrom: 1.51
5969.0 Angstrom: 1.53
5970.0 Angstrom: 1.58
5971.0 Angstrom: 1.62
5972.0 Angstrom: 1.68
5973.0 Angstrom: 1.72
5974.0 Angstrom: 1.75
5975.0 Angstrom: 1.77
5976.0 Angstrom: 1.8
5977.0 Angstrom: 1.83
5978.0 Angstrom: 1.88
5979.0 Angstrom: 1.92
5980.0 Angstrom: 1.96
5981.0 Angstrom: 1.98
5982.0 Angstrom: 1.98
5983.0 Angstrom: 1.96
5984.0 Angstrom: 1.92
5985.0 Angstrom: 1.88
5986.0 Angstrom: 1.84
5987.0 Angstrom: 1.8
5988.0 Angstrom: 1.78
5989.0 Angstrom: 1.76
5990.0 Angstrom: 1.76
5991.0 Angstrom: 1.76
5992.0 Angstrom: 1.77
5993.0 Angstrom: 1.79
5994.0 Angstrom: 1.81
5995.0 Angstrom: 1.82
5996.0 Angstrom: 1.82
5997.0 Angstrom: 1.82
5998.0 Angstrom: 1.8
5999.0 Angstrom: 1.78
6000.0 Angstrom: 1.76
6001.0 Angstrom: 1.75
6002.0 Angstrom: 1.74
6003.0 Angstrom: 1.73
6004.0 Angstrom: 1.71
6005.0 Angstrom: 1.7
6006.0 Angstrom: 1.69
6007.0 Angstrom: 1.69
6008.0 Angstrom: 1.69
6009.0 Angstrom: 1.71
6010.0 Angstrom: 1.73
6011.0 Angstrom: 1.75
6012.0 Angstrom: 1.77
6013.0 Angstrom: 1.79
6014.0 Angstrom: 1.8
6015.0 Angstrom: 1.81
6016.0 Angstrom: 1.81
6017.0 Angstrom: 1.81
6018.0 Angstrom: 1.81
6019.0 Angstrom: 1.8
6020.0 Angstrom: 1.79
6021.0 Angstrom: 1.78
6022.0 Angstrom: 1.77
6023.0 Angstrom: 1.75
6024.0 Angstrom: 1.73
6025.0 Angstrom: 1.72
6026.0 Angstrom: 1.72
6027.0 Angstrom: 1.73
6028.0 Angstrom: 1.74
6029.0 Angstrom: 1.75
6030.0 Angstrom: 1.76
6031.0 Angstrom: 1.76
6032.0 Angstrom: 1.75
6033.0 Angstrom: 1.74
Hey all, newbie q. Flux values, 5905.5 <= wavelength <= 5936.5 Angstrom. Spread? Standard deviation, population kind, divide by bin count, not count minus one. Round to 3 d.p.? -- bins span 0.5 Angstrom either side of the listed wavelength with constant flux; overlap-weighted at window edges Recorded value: 0.110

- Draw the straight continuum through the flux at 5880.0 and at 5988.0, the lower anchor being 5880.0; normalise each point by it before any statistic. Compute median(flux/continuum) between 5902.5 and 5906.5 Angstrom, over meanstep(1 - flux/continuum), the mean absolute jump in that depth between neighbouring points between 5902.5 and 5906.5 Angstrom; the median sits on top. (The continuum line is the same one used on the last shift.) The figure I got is 79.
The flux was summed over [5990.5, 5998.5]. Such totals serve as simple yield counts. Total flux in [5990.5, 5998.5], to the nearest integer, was 14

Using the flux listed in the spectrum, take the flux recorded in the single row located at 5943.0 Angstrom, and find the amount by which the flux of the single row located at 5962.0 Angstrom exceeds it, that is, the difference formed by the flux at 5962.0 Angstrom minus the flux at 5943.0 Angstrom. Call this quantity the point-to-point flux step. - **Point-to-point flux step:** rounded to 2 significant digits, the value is -0.23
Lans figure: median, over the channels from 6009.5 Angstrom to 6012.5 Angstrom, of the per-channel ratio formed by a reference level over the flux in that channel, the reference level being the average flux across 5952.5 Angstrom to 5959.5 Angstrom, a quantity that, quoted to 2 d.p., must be 1.03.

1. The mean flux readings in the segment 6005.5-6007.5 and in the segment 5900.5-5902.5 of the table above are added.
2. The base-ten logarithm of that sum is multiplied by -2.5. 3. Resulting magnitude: -1.34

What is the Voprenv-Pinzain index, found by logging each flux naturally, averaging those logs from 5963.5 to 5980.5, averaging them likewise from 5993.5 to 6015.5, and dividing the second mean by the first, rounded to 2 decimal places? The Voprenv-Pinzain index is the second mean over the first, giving 1.09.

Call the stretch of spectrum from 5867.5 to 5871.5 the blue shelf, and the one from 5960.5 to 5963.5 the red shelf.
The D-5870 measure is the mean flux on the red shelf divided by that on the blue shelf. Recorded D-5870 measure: 0.91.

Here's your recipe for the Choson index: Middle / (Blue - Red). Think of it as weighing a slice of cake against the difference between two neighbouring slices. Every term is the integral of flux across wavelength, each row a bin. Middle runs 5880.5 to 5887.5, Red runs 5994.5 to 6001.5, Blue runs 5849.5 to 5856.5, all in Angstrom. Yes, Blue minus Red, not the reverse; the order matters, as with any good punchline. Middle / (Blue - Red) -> 33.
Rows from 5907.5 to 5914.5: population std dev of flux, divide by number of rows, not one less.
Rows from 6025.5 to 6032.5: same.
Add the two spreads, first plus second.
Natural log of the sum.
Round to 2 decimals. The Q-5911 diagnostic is -2.45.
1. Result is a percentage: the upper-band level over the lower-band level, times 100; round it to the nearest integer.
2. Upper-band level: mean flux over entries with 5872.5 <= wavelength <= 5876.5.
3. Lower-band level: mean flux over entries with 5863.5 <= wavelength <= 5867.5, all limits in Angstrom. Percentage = 110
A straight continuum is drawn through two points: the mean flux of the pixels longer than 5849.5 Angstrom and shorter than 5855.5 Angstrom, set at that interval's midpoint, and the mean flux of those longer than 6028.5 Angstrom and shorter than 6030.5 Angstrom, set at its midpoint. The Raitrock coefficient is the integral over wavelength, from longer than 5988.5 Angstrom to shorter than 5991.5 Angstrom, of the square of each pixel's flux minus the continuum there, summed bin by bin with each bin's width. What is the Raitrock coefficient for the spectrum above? 0.00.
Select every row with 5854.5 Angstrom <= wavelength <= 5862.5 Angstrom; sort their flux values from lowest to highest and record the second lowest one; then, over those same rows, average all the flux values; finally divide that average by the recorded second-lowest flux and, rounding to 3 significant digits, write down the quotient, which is 1.06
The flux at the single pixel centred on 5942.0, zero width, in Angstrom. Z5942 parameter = 1.79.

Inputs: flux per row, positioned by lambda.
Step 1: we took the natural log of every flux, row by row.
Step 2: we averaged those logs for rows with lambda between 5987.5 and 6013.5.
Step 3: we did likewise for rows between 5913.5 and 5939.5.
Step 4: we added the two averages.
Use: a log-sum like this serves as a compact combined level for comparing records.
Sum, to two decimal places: 1.14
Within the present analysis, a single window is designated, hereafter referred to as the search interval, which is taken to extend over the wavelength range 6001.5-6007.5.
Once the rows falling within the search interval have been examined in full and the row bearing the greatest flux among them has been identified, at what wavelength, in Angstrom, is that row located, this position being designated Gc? 6002.0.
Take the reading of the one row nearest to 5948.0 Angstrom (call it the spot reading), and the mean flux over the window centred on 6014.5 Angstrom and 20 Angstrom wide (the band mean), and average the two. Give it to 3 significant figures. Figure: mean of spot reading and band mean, 1.76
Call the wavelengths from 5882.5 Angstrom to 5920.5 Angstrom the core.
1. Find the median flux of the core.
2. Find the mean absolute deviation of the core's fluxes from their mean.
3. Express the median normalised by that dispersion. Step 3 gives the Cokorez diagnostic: 11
